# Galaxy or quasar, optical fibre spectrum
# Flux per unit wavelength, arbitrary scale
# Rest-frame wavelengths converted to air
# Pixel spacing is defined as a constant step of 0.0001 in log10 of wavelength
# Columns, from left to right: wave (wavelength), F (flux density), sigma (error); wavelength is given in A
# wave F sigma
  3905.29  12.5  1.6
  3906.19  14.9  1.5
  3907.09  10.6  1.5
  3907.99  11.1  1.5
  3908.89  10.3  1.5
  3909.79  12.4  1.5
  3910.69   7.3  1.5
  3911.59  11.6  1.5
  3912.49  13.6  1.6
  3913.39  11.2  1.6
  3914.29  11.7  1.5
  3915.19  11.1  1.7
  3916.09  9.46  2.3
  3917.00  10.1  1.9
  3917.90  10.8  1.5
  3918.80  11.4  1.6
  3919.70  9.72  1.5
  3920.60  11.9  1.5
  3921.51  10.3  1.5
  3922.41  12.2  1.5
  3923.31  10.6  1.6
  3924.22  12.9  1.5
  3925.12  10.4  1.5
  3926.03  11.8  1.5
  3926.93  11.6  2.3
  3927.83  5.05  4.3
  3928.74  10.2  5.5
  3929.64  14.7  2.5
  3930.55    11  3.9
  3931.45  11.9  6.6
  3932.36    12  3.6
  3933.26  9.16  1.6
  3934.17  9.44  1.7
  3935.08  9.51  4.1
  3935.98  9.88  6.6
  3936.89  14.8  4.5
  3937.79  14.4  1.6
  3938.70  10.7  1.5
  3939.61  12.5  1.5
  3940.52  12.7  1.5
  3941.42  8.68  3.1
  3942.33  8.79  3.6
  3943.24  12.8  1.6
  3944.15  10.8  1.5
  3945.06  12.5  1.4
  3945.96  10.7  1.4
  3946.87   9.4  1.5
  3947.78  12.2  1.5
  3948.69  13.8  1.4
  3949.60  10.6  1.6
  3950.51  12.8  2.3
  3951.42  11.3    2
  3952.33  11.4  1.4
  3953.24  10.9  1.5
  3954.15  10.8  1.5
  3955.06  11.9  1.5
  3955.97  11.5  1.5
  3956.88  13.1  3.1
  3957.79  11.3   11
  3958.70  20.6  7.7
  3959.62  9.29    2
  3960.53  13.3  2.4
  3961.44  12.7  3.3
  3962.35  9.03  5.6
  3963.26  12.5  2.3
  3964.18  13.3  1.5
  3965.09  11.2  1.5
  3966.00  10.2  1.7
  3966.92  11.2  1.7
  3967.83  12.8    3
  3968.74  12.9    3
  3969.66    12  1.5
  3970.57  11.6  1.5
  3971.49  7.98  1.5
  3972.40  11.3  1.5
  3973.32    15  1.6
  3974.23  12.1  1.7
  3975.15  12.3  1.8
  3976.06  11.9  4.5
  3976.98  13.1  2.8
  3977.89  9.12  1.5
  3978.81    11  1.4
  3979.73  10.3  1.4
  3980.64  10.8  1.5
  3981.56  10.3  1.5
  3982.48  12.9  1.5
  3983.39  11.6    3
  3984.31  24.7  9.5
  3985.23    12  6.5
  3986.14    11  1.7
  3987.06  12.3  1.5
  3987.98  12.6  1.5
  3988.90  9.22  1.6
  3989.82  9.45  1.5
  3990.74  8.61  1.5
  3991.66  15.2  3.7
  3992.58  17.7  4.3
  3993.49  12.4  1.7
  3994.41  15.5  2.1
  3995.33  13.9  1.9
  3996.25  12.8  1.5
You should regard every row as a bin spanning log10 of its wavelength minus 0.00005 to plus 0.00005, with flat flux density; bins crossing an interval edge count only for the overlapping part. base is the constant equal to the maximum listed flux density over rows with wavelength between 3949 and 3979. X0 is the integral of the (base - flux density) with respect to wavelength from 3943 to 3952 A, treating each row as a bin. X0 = 80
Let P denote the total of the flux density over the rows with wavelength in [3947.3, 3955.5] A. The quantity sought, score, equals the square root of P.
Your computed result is 10.3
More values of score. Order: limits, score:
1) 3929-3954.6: 17.9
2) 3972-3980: 10.3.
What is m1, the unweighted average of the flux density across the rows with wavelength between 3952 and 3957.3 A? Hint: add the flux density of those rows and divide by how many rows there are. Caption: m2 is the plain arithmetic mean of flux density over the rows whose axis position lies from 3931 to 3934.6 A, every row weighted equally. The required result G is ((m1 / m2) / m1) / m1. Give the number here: 0.0081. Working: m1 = 11.6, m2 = 10.6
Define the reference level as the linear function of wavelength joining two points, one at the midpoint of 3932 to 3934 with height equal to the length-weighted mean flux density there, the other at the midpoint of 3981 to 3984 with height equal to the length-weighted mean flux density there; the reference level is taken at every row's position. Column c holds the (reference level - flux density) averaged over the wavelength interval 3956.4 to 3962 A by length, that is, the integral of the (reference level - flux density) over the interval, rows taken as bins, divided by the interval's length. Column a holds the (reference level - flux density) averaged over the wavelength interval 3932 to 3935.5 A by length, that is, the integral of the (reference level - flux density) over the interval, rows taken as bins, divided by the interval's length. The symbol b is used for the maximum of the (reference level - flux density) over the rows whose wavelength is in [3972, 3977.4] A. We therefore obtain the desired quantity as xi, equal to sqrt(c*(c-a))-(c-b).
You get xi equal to 5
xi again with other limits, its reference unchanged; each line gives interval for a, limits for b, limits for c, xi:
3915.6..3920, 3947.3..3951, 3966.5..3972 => 1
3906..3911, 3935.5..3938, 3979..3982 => 1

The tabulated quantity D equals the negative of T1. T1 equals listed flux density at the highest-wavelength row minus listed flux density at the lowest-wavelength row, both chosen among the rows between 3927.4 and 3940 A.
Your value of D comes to -7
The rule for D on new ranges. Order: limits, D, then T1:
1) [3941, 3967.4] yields -3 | 3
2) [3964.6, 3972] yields 3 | -3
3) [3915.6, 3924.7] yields -3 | 3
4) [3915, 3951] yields -2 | 2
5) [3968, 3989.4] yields 4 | -4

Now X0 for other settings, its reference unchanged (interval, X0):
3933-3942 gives 85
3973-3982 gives 82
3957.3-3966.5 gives 76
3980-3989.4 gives 74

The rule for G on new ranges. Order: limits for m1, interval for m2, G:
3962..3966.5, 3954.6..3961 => 0.0068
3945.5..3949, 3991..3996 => 0.0058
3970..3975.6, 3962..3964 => 0.0079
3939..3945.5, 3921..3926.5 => 0.0078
